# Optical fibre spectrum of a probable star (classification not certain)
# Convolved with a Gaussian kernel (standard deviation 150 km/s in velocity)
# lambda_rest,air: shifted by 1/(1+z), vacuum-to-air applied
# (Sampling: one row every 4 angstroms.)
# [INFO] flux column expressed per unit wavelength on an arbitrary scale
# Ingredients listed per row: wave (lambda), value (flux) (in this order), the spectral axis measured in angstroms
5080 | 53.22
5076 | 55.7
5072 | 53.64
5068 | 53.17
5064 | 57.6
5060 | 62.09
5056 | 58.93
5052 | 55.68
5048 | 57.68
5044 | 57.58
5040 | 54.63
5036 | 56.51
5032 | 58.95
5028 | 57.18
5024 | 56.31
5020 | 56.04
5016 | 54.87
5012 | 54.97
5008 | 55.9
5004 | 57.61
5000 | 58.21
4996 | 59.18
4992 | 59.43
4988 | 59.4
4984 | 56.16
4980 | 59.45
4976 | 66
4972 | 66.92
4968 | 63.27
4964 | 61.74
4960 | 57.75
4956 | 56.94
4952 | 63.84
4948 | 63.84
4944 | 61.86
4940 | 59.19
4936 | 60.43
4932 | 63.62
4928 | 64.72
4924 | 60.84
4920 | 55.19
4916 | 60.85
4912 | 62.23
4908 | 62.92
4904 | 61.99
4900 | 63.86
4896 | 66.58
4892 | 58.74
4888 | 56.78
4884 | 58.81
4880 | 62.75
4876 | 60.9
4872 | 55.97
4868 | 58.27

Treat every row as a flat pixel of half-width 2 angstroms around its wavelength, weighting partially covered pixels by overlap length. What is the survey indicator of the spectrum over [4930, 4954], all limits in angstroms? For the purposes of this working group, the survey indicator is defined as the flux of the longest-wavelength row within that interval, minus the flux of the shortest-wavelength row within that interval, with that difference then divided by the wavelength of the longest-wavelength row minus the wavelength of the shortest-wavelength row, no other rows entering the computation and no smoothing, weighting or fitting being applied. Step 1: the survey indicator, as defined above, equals 0.01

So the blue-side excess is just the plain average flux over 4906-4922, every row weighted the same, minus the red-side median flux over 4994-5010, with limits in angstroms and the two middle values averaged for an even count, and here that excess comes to 2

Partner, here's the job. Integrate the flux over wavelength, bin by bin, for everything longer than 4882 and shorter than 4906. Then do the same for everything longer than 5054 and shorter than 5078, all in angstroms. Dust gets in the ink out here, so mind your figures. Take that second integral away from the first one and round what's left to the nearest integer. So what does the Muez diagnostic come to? 103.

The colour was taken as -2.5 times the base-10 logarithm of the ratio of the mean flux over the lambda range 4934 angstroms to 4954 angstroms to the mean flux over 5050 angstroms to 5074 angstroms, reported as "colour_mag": -0.091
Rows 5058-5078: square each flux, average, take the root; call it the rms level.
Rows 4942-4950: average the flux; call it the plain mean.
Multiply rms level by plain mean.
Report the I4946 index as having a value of 3553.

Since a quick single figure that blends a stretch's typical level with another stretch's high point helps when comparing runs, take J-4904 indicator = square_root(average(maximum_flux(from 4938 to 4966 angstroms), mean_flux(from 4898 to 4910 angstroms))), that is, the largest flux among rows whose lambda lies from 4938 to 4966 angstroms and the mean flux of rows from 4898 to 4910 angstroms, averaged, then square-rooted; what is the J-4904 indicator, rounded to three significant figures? 7.96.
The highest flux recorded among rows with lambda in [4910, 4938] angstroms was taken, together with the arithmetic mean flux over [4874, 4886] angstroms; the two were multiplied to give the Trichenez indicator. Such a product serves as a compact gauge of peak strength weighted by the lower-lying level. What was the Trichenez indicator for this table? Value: 3936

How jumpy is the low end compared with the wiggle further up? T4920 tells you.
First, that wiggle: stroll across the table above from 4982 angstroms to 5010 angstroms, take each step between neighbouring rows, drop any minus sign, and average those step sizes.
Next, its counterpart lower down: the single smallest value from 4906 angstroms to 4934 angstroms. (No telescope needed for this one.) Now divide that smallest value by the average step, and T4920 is 49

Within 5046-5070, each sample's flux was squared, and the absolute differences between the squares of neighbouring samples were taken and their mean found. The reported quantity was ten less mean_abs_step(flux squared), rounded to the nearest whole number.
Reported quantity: -392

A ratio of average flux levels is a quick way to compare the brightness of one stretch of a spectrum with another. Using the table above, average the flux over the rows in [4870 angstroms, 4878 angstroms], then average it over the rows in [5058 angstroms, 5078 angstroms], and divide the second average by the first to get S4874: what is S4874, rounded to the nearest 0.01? 0.97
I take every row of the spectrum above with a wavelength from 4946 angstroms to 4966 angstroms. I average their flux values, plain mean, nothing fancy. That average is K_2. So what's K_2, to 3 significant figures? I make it 60.8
